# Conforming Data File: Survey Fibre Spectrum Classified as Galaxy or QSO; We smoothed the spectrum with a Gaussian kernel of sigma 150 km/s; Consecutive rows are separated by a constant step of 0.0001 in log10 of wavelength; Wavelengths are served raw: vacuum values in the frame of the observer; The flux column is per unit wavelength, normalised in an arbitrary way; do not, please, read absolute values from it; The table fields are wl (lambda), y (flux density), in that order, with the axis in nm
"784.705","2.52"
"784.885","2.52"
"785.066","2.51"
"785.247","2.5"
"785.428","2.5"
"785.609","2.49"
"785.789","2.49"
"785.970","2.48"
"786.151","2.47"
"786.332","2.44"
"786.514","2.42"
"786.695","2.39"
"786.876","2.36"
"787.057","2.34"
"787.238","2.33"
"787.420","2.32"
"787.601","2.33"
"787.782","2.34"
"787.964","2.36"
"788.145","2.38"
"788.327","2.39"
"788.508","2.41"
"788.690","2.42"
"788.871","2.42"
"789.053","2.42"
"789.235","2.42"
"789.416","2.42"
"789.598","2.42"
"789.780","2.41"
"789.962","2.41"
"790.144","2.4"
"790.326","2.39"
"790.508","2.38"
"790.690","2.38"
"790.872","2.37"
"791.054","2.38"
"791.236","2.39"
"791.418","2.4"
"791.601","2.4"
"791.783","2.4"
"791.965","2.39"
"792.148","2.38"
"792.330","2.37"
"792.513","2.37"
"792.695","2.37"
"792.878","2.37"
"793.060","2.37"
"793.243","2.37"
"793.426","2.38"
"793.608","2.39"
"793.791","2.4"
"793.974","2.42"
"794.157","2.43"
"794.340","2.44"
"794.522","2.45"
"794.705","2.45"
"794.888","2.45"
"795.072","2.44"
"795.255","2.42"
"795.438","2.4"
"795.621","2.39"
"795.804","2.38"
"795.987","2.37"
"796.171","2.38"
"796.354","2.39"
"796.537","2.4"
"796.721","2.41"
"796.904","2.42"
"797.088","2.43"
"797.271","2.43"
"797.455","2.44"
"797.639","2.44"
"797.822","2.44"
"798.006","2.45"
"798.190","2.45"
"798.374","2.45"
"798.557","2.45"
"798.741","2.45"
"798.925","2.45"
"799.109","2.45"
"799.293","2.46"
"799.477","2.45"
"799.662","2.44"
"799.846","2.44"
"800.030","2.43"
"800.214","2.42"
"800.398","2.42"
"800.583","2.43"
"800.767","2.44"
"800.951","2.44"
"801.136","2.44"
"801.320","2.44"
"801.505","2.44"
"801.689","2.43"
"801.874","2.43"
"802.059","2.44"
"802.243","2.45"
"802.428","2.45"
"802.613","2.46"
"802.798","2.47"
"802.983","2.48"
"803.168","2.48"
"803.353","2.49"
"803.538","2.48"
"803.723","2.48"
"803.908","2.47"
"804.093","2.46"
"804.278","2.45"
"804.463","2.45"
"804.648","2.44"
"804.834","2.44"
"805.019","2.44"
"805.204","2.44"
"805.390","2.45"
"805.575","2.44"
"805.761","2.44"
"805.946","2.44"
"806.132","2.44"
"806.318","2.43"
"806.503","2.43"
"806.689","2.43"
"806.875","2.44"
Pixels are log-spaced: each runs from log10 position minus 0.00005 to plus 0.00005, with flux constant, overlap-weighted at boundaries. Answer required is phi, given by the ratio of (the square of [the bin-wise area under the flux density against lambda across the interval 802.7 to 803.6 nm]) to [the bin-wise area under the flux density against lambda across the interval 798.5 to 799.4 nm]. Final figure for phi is 2.26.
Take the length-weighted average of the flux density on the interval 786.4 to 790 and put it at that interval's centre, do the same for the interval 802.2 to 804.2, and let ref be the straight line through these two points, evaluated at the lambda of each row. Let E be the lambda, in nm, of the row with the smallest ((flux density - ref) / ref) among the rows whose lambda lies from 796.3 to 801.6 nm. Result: 796.354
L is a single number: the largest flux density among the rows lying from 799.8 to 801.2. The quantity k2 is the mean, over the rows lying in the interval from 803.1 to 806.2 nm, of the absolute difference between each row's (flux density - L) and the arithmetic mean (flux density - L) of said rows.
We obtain 0.0155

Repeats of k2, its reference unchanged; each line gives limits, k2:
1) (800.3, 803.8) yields 0.0184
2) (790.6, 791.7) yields 0.0100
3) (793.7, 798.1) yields 0.0214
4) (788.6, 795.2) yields 0.0217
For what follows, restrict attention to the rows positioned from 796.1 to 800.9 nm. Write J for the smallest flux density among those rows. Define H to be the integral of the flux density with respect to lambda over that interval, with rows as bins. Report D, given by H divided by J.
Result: 4.908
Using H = 11.7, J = 2.38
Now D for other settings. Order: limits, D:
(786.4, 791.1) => 4.832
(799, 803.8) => 4.857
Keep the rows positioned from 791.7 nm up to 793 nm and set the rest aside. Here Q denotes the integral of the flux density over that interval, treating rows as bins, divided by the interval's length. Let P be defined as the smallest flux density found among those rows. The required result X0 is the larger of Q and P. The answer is 2.38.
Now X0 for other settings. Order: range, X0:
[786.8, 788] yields 2.34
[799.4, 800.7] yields 2.43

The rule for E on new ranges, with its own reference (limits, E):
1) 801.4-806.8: 806.689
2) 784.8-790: 787.420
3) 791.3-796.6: 795.987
